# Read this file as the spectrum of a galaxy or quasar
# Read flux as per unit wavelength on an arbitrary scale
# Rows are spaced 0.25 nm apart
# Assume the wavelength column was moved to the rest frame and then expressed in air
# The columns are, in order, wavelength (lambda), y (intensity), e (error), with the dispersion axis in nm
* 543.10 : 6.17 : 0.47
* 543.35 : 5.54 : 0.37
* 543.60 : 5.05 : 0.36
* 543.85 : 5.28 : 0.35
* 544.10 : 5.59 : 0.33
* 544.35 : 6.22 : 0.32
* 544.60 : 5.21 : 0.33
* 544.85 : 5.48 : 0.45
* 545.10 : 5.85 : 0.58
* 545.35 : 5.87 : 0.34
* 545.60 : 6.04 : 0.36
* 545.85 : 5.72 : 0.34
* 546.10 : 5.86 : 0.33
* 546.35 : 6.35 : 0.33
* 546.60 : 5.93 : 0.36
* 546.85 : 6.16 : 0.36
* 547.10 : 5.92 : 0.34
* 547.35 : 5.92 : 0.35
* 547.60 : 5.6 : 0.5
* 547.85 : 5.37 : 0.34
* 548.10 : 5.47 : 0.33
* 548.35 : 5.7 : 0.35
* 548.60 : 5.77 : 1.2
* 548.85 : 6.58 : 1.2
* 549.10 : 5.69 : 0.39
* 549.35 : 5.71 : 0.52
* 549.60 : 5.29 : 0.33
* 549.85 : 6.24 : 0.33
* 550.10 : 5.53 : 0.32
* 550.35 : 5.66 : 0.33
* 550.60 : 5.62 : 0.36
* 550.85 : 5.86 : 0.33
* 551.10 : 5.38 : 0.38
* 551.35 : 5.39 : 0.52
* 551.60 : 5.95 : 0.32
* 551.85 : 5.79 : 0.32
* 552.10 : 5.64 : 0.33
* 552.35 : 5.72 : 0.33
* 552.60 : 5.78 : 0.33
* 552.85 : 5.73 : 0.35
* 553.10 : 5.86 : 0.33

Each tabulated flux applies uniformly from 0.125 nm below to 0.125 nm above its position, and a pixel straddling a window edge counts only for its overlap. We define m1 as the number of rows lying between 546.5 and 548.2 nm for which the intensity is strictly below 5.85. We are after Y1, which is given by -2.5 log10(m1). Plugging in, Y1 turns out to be -1.2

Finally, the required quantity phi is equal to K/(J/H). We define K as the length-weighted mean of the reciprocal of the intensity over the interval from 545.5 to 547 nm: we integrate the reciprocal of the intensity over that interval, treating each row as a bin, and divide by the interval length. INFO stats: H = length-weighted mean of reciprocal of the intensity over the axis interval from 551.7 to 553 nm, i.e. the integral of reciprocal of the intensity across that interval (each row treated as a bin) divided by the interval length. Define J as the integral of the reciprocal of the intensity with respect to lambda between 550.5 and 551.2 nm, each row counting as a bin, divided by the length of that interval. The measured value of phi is 0.163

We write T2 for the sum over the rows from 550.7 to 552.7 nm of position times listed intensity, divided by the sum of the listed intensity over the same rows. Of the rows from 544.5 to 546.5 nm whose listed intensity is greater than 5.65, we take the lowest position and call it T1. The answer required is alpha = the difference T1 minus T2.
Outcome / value -6.63 nm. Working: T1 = 545.10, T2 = 551.73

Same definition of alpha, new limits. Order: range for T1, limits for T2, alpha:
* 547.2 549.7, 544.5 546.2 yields 1.98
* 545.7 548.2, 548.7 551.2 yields -4.10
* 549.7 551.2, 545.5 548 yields 3.14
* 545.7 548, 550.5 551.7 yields -5.25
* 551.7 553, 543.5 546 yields 7.10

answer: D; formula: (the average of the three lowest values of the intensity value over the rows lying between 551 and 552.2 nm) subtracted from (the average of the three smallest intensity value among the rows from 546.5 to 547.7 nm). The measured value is 0.34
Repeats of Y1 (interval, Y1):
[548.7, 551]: -1.9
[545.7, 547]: 0.0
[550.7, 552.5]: -1.7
